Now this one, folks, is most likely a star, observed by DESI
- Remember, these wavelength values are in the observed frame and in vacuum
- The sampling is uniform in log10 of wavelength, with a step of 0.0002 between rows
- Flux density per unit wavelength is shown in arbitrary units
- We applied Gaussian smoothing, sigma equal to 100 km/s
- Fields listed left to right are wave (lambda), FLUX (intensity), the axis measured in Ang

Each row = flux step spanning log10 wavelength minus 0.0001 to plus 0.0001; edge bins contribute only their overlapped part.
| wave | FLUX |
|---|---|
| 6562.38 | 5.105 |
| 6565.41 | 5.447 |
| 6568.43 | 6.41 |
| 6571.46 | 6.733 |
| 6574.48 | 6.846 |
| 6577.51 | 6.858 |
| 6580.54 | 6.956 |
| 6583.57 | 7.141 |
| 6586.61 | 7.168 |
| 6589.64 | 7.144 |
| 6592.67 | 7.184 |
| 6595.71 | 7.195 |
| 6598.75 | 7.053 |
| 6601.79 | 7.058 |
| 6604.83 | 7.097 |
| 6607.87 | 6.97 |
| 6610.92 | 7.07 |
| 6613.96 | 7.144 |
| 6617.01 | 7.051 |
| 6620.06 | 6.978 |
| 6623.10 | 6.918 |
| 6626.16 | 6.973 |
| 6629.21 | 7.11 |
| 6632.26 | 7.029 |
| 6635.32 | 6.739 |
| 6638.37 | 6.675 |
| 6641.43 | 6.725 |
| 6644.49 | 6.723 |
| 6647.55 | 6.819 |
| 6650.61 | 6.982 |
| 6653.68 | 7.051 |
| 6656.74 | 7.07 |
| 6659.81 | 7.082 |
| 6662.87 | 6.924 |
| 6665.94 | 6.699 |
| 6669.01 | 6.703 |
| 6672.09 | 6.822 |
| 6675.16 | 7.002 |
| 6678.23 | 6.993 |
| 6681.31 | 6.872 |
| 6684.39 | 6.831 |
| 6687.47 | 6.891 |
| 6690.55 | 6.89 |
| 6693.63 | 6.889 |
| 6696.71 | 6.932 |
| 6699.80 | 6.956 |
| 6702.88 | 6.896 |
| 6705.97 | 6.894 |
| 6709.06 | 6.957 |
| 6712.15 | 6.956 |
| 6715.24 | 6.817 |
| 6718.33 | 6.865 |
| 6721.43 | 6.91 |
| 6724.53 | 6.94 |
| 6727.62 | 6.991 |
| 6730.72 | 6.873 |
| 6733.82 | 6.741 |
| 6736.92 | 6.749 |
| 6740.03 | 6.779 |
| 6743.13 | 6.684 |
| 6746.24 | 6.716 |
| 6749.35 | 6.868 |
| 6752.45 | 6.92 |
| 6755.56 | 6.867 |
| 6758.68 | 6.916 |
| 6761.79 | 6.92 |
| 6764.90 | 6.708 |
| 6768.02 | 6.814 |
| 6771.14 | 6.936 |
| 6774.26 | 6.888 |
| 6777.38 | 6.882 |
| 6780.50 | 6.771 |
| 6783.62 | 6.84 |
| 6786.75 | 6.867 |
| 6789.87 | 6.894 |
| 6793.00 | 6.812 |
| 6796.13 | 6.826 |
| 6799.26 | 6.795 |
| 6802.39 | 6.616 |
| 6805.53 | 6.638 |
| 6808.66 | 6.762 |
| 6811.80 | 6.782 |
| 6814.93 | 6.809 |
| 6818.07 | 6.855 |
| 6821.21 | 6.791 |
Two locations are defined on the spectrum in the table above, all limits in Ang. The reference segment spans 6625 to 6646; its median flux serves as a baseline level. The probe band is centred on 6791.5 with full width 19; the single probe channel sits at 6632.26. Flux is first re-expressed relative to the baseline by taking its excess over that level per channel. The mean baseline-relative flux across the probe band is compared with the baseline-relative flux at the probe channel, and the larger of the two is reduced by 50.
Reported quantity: -49.7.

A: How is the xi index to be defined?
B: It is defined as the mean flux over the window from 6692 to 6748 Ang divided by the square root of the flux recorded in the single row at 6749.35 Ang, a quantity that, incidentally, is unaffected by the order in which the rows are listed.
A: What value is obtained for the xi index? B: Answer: 2.62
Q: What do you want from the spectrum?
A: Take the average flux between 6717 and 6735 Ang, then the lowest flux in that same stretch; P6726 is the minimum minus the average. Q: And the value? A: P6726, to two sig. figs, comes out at -0.15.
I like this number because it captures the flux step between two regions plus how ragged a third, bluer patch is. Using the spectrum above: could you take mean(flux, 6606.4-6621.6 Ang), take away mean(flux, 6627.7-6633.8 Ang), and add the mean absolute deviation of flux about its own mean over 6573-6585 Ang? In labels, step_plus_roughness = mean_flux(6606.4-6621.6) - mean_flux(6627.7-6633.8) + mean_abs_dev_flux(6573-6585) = 0.07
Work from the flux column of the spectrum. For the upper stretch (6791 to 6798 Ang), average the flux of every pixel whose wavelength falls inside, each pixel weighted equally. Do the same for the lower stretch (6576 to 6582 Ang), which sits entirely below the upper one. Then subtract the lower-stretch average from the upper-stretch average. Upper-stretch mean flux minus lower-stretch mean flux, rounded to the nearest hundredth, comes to -0.09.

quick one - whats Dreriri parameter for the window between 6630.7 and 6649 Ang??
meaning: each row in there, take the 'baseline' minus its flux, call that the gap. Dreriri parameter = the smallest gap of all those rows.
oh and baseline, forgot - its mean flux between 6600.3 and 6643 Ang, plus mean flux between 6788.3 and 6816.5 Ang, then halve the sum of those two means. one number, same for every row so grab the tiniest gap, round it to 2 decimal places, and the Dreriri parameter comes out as -0.16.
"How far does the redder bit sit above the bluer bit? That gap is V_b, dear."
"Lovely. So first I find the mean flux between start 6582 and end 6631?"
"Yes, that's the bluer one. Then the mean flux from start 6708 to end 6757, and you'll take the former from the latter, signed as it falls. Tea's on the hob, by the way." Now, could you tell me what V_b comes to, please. -0.23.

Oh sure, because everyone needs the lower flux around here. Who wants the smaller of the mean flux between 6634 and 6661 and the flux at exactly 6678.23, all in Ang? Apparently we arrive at 6.87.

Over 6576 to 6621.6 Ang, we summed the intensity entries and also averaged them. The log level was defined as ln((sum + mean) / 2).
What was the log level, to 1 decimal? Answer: 4.0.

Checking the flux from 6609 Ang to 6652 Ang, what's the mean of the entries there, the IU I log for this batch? 6.924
